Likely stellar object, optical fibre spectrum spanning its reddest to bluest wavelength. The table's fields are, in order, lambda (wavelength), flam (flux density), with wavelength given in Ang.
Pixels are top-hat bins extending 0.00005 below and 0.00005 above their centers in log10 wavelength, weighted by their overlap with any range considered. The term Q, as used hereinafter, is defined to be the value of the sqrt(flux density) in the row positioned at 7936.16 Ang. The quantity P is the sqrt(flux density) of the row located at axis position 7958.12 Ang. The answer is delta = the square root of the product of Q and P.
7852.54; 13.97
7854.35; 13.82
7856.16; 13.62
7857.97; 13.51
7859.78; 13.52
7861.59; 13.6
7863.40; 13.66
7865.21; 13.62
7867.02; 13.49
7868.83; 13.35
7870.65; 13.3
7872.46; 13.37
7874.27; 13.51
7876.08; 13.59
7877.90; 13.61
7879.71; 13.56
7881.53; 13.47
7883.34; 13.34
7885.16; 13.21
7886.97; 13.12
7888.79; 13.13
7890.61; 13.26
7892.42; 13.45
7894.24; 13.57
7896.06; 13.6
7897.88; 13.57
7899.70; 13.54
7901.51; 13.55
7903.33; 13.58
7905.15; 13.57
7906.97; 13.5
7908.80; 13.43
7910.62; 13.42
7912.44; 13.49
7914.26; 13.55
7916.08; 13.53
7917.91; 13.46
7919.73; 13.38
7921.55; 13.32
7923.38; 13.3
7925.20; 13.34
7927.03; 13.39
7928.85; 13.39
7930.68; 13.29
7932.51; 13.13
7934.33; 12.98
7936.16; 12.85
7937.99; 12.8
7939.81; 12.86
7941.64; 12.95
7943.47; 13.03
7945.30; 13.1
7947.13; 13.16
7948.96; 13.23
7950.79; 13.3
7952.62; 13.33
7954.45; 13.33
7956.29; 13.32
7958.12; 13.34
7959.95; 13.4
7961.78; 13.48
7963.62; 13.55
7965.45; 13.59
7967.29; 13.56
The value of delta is 3.62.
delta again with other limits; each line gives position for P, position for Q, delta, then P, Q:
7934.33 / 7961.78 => 3.64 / 3.603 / 3.67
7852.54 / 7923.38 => 3.69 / 3.738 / 3.65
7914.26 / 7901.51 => 3.68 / 3.681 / 3.68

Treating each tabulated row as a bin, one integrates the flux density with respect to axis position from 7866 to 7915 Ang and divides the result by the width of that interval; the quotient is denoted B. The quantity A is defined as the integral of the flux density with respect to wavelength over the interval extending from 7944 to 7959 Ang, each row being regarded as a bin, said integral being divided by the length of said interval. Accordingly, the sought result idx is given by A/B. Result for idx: 0.99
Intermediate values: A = 13.3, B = 13.4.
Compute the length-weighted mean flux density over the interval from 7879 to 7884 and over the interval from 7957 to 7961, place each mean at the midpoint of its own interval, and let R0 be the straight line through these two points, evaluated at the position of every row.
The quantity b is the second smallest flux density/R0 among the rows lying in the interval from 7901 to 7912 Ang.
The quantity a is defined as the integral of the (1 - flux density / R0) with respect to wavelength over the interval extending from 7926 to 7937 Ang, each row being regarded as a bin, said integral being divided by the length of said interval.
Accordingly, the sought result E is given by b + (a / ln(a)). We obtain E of 1.00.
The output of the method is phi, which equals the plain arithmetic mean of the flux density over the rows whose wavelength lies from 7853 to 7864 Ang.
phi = 13.62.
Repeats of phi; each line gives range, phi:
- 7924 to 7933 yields 13.31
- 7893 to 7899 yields 13.58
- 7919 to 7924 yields 13.33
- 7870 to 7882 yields 13.49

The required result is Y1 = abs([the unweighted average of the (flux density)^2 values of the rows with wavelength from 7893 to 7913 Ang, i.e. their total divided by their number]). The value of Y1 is 183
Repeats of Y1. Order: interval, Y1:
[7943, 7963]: 176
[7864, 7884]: 182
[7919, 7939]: 174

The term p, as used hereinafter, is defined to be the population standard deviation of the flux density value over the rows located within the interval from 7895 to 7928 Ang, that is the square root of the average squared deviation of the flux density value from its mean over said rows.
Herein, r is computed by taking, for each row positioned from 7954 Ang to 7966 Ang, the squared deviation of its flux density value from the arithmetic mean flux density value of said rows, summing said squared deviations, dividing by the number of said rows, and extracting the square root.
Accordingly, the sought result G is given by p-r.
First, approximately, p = 0.09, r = 0.10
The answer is -0.009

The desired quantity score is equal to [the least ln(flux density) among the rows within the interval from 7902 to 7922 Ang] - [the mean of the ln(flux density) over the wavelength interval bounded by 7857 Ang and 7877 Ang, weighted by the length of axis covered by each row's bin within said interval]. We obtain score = -0.013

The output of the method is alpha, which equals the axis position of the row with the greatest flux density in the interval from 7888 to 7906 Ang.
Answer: 7896.06 Ang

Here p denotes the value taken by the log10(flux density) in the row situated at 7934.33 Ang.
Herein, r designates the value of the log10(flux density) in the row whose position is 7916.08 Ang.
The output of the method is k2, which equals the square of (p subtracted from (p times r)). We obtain 0.0214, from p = 1.11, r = 1.13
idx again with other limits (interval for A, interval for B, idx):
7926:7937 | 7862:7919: 0.98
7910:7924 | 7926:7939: 1.02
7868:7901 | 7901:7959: 1.01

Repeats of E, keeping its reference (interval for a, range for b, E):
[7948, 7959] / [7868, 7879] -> 0.99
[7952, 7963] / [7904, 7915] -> 1.00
